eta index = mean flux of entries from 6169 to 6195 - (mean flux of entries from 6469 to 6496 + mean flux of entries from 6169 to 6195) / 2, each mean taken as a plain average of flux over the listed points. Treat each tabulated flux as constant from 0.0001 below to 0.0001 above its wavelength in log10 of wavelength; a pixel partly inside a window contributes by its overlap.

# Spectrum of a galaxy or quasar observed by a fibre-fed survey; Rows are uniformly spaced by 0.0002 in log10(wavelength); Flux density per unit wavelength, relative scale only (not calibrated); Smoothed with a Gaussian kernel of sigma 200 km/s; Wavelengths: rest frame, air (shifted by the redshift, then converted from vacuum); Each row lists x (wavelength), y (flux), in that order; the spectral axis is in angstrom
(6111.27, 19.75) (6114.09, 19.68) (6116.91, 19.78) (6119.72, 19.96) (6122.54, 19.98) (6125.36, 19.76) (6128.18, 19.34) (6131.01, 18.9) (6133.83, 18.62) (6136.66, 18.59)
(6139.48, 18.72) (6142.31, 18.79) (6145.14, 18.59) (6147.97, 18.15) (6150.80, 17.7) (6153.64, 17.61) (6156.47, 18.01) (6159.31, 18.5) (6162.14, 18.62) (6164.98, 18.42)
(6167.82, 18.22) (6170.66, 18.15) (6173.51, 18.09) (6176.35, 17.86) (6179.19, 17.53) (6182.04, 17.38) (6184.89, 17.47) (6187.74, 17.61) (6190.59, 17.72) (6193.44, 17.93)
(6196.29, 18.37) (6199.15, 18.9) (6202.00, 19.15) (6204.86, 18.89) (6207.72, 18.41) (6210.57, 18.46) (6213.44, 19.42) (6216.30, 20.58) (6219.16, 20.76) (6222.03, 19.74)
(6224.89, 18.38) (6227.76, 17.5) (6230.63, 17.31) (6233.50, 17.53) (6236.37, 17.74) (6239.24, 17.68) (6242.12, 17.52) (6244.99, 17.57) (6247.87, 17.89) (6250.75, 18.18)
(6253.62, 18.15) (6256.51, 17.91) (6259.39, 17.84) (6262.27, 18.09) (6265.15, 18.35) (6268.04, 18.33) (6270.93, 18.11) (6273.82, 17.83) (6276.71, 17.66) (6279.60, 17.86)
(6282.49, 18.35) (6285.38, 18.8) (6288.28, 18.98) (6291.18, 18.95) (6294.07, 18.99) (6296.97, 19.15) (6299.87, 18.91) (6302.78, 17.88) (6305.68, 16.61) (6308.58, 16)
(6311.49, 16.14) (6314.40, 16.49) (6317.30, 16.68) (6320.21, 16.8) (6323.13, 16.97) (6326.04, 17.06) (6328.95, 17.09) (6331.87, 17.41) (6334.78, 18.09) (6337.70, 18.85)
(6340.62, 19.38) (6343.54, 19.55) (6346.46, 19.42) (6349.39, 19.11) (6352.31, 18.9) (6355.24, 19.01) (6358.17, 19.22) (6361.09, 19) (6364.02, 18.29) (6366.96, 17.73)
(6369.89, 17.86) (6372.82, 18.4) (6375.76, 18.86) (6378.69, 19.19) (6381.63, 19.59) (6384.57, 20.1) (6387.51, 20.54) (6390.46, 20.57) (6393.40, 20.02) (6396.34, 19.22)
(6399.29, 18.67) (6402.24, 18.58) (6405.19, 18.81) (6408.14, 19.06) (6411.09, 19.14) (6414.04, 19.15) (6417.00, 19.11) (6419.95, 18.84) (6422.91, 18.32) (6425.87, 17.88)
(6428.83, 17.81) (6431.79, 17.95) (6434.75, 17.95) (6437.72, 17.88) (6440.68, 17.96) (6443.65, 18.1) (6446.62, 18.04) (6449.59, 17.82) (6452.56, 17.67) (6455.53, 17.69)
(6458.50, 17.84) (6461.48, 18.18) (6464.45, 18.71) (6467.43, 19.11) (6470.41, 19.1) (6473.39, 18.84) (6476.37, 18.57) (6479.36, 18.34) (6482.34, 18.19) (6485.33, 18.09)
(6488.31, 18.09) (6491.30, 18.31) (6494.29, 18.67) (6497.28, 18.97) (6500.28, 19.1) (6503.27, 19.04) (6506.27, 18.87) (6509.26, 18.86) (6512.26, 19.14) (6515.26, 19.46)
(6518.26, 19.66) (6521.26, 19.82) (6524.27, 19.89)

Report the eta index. -0.36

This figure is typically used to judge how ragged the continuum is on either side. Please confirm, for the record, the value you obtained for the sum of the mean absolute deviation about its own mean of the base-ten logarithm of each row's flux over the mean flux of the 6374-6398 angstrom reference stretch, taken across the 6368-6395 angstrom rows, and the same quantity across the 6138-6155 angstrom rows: 0.028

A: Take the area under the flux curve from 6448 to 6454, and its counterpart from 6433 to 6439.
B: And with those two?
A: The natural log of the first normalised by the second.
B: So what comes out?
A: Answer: -0.01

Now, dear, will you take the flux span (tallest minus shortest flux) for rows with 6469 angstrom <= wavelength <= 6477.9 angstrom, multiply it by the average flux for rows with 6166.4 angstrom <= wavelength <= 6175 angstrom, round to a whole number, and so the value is 10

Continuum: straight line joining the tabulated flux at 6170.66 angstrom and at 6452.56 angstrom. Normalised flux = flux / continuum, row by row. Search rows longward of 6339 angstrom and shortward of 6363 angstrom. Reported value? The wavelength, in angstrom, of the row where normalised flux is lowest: 6352.31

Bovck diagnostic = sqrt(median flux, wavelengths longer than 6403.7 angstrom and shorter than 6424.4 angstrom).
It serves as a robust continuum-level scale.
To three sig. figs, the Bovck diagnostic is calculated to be 4.37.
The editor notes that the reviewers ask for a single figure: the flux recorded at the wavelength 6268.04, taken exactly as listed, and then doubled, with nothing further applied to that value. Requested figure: 36.7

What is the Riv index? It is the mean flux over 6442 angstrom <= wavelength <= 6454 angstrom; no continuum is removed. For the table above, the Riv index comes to 17.9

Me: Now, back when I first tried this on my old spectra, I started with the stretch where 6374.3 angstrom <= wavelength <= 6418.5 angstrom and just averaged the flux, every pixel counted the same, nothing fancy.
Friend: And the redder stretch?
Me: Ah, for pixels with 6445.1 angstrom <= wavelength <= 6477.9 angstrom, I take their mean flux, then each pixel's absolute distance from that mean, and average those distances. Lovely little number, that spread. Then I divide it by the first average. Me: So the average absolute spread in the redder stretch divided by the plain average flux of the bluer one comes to 0.025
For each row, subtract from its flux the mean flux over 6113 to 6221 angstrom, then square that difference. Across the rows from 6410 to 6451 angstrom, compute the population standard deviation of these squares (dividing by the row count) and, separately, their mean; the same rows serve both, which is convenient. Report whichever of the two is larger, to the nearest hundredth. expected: 0.40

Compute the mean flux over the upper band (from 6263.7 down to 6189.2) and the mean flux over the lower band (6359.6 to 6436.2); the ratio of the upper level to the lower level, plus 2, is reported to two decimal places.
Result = 2.97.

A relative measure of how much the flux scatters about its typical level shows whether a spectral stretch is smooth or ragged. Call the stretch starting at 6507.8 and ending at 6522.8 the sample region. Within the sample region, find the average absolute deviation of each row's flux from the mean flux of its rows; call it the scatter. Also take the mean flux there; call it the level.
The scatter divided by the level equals 0.02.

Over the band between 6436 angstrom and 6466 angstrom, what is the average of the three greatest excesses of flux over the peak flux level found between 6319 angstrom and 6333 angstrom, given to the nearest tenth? 0.9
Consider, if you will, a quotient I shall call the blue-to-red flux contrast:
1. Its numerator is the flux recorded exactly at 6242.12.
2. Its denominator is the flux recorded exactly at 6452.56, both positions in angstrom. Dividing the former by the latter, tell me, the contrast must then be 0.99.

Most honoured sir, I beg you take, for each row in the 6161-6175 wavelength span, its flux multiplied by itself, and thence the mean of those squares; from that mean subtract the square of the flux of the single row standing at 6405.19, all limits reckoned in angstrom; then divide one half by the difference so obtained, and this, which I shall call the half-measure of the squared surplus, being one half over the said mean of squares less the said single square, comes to -0.026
